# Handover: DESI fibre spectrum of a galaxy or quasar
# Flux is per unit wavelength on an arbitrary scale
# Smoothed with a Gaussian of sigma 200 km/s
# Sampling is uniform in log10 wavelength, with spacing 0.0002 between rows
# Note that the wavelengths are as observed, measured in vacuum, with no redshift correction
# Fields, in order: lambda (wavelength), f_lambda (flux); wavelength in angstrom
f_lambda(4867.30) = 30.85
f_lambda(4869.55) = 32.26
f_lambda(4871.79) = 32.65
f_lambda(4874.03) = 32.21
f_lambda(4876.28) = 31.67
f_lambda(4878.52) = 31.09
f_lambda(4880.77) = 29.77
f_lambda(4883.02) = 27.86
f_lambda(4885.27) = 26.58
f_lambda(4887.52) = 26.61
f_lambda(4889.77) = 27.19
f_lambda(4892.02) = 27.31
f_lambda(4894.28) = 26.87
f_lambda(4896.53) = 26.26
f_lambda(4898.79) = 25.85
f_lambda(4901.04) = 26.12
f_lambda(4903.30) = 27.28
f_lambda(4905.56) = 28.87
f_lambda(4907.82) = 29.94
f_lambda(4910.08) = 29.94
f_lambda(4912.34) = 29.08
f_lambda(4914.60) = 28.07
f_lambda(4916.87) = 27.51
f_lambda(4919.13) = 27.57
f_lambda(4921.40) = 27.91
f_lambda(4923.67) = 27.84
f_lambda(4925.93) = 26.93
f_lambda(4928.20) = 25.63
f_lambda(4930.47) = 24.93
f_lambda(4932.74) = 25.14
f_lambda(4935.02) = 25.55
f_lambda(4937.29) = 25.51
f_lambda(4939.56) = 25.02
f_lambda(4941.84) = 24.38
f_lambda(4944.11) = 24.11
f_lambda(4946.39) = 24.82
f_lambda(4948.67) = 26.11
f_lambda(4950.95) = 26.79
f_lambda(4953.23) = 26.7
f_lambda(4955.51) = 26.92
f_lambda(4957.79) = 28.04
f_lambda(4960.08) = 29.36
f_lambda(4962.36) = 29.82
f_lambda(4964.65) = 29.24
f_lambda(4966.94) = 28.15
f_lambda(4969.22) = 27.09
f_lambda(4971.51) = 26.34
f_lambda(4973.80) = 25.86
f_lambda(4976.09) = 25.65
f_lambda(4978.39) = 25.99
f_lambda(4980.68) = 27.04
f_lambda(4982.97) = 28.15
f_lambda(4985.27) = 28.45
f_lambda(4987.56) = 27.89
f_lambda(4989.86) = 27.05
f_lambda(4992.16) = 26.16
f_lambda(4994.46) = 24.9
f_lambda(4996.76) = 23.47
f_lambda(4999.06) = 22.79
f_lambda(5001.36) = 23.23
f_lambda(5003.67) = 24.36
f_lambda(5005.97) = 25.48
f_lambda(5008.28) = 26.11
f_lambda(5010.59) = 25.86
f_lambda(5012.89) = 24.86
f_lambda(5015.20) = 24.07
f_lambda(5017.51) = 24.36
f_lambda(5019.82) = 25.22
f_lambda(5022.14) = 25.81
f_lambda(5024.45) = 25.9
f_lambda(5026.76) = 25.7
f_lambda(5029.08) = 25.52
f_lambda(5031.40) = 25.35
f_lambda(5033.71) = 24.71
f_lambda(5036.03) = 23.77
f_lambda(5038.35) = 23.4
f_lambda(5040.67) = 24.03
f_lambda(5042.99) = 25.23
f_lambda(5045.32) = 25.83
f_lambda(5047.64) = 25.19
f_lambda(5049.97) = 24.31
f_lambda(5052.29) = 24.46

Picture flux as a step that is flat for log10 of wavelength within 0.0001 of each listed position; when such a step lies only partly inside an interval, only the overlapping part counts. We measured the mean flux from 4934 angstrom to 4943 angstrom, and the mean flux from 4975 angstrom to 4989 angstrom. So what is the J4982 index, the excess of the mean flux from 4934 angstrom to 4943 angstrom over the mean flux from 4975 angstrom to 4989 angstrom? -2.1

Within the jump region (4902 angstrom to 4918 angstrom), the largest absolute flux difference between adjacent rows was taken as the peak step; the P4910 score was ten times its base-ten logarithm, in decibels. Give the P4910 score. 2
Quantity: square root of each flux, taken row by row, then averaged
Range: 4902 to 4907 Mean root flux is 5.30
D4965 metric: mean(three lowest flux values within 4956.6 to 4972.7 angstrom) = 27.2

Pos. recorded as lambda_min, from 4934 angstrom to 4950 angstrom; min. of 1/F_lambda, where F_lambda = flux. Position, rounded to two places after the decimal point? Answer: 4948.67 angstrom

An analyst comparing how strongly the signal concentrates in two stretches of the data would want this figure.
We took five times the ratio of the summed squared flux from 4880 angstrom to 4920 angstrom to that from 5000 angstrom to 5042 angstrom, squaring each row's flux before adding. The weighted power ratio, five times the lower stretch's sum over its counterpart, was 6.2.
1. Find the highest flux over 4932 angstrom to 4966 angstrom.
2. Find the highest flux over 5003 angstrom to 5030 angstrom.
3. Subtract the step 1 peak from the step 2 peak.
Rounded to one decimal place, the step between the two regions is -3.7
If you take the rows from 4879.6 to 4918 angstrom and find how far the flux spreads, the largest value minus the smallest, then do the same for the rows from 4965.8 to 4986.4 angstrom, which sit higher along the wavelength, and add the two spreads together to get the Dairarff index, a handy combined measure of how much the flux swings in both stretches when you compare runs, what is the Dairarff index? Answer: 6.9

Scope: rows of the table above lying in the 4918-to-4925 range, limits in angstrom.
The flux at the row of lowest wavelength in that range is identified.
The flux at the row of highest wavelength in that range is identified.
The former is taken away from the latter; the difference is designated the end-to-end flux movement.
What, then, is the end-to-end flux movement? 0.3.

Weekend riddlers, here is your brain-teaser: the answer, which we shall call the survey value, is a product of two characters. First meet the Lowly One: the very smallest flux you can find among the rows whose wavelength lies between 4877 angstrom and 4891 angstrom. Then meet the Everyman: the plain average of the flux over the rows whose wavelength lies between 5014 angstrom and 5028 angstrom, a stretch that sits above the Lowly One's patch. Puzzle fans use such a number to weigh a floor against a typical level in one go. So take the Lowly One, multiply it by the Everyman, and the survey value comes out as 669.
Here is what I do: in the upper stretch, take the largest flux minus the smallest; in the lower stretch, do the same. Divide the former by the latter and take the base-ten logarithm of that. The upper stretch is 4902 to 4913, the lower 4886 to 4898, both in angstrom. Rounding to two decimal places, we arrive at 0.40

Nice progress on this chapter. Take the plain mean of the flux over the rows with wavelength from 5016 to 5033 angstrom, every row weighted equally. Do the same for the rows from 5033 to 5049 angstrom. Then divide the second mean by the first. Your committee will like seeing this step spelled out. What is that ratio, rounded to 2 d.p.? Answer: 0.97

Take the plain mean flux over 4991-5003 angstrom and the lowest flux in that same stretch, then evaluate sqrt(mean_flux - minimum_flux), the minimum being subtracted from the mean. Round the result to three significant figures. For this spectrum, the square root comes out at 1.15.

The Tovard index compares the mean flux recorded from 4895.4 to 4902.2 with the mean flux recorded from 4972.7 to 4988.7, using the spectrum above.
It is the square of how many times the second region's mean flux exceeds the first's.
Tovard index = 1.07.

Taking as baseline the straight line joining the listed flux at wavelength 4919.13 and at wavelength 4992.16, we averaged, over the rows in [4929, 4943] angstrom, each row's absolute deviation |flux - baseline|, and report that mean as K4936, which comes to 2.15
